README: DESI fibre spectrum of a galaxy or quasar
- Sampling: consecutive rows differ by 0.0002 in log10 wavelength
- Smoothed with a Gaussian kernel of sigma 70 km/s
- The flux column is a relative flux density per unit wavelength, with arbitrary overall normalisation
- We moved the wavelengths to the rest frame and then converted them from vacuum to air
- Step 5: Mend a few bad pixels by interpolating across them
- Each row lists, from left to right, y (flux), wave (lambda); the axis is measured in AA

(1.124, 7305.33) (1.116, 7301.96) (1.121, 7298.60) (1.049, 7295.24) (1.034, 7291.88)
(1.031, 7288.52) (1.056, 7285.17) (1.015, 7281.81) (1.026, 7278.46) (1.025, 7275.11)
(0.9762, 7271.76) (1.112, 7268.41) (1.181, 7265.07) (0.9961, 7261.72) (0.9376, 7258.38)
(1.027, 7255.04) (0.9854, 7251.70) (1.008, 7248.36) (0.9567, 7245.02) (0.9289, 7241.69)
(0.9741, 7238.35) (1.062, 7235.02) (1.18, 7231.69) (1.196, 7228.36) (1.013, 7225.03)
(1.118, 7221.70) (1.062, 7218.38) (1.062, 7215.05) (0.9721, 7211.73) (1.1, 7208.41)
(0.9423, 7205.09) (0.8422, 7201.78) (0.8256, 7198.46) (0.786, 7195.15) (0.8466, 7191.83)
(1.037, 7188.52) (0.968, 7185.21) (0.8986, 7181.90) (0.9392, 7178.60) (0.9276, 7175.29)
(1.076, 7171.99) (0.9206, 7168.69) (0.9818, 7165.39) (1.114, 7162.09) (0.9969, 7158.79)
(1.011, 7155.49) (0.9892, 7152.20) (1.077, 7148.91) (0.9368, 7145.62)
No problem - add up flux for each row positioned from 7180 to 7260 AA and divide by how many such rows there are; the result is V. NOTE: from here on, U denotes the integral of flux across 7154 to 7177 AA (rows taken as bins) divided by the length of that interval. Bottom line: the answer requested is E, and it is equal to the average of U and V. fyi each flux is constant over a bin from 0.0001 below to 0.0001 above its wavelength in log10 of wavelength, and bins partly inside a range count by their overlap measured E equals 1.00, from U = 1.00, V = 0.99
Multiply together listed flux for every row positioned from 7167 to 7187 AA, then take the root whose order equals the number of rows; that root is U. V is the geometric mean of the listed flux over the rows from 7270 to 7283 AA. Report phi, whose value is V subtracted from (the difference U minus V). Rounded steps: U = 0.95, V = 1.010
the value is -1.07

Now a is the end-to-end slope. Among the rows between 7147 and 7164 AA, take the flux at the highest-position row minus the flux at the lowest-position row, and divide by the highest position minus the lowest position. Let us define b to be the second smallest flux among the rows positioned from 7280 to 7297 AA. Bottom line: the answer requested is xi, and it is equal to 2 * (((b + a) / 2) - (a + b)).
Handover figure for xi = -1.03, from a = 0.003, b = 1.031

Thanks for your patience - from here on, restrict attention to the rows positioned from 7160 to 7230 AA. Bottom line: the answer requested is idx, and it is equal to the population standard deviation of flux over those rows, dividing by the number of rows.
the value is 0.107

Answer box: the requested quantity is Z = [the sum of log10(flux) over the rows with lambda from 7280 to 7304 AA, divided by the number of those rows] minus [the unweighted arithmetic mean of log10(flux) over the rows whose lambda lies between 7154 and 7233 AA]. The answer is 0.03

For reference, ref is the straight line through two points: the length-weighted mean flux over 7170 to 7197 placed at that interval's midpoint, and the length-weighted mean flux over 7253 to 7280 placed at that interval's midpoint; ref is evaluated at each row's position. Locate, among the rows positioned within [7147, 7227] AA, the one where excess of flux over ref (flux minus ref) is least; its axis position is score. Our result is 7195.15 AA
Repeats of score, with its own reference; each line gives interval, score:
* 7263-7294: 7271.76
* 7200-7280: 7201.78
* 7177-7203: 7195.15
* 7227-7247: 7241.69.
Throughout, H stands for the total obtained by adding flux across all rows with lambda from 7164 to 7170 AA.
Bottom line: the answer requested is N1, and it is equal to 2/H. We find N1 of 1.051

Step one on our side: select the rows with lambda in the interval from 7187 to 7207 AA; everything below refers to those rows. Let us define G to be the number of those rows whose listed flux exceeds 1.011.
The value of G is 1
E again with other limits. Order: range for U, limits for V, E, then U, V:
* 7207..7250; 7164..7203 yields 0.98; 1.05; 0.92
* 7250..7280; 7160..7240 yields 1.01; 1.03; 0.99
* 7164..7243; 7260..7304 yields 1.02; 0.99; 1.06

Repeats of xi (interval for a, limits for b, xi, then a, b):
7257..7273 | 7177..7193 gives -0.90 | 0.003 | 0.8986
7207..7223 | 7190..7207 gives -0.83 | 0.001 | 0.8256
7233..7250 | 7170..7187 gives -0.92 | -0.004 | 0.9276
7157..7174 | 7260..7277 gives -1.00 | 0.006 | 0.9961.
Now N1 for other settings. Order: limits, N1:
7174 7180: 1.071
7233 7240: 0.982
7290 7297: 0.960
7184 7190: 0.998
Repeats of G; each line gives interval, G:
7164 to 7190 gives 2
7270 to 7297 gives 7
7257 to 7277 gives 3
